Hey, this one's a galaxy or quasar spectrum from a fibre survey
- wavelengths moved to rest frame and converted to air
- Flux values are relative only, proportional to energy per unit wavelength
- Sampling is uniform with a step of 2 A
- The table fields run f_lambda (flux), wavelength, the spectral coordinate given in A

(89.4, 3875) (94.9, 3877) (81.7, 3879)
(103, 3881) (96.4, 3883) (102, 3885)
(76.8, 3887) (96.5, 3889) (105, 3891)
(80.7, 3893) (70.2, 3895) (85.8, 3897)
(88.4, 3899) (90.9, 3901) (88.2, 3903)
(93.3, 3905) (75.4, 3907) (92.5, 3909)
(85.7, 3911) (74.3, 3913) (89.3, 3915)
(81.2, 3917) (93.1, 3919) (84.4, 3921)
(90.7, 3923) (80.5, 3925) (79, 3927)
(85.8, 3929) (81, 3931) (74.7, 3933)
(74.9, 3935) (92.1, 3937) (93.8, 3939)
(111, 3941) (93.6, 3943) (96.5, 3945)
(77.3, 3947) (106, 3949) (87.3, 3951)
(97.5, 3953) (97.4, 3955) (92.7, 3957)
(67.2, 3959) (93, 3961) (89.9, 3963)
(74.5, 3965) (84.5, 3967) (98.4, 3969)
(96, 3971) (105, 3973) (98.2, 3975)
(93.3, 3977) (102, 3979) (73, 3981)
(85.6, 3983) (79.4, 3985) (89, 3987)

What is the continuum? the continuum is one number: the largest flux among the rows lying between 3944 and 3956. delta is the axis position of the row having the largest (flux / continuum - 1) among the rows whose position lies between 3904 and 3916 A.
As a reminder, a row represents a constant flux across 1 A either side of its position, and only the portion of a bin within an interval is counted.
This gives 3905 A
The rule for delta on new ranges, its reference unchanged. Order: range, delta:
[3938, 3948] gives 3941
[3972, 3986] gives 3973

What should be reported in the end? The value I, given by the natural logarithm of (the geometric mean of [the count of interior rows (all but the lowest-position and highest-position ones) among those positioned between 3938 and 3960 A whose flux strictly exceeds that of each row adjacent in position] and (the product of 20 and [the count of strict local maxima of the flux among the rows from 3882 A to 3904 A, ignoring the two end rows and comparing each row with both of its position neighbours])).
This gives 2.7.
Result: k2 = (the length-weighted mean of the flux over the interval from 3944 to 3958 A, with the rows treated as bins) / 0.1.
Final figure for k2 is 935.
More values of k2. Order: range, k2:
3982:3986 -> 825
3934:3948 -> 913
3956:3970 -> 857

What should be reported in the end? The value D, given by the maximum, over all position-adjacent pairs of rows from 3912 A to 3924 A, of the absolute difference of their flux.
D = 15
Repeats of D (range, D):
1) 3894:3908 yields 18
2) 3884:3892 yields 25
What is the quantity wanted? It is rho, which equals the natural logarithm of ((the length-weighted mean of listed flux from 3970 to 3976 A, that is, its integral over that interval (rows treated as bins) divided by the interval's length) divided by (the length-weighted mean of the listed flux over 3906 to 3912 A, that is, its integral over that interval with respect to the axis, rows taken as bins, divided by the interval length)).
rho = 0.17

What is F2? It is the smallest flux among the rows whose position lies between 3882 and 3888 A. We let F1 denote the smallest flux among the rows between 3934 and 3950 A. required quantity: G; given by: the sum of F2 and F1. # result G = 152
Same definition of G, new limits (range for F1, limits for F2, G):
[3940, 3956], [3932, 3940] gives 152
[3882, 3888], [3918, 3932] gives 156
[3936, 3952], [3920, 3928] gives 156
